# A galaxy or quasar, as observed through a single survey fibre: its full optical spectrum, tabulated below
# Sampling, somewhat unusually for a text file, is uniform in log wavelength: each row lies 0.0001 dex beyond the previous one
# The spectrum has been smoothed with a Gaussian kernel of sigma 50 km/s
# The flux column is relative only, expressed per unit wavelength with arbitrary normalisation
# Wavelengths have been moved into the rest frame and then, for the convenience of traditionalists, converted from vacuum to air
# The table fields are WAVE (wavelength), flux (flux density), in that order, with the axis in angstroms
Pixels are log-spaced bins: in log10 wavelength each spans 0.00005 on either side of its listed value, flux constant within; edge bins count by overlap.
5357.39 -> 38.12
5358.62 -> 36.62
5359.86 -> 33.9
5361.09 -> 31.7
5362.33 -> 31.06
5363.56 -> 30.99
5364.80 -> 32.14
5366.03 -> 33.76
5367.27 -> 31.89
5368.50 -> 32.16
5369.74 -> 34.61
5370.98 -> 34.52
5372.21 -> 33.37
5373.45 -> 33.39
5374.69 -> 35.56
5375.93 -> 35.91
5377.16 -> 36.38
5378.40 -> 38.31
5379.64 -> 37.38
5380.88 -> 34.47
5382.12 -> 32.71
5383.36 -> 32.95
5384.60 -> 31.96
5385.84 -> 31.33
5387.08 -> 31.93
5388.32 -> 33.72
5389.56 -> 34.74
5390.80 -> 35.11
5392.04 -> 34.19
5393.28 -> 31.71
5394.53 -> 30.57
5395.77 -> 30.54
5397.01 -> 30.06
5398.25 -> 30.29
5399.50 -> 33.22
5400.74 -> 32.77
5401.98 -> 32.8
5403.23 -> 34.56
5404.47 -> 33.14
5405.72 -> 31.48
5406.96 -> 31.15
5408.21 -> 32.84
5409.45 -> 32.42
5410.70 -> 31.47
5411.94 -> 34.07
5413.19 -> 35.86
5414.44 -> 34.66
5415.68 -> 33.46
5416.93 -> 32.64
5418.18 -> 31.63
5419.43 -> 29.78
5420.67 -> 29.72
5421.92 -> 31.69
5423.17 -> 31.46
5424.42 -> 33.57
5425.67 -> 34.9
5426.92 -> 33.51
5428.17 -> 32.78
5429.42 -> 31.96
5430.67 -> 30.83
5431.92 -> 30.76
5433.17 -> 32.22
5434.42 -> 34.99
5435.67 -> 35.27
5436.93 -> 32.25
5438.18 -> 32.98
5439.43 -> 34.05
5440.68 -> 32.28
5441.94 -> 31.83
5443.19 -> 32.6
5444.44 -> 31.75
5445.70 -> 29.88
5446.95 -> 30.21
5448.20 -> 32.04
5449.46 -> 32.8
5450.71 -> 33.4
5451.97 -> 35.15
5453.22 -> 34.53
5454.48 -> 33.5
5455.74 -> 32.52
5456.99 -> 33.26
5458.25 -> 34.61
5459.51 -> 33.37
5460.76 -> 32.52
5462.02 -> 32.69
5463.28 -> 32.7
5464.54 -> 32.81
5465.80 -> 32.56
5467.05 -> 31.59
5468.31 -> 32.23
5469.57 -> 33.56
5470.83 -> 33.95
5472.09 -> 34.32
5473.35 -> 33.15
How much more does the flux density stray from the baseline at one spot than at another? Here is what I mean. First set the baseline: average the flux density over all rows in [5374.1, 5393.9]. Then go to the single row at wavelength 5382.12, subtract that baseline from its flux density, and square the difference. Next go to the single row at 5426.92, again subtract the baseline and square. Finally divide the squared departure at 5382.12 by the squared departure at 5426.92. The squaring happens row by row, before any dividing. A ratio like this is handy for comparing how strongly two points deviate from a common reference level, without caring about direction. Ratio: 4.2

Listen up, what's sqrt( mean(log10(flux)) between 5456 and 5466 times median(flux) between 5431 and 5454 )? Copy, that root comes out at 7.02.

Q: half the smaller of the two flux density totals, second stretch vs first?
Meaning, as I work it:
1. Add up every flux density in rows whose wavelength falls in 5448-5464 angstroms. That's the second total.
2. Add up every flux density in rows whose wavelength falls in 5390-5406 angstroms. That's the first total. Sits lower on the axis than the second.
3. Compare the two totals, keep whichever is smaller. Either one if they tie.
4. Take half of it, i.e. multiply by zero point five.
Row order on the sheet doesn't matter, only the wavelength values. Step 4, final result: 210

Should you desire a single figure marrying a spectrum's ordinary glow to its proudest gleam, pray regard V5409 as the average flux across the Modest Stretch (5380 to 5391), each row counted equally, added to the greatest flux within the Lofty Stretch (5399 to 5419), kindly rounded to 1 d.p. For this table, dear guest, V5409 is 69.1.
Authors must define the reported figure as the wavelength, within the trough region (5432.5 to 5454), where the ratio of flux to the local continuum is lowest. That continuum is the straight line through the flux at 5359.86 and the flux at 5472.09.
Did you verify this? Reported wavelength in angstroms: 5445.70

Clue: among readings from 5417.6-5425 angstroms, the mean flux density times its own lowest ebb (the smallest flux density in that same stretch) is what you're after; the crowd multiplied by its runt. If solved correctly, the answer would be 930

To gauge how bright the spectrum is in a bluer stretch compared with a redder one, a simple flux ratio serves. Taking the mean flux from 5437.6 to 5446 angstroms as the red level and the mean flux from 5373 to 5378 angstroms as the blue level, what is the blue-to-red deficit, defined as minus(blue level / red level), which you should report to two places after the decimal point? -1.10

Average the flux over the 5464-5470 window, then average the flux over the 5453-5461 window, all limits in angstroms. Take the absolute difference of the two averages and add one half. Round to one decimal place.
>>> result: 1.4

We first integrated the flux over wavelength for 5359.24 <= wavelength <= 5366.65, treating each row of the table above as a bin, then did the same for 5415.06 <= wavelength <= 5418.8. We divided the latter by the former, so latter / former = 0.51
